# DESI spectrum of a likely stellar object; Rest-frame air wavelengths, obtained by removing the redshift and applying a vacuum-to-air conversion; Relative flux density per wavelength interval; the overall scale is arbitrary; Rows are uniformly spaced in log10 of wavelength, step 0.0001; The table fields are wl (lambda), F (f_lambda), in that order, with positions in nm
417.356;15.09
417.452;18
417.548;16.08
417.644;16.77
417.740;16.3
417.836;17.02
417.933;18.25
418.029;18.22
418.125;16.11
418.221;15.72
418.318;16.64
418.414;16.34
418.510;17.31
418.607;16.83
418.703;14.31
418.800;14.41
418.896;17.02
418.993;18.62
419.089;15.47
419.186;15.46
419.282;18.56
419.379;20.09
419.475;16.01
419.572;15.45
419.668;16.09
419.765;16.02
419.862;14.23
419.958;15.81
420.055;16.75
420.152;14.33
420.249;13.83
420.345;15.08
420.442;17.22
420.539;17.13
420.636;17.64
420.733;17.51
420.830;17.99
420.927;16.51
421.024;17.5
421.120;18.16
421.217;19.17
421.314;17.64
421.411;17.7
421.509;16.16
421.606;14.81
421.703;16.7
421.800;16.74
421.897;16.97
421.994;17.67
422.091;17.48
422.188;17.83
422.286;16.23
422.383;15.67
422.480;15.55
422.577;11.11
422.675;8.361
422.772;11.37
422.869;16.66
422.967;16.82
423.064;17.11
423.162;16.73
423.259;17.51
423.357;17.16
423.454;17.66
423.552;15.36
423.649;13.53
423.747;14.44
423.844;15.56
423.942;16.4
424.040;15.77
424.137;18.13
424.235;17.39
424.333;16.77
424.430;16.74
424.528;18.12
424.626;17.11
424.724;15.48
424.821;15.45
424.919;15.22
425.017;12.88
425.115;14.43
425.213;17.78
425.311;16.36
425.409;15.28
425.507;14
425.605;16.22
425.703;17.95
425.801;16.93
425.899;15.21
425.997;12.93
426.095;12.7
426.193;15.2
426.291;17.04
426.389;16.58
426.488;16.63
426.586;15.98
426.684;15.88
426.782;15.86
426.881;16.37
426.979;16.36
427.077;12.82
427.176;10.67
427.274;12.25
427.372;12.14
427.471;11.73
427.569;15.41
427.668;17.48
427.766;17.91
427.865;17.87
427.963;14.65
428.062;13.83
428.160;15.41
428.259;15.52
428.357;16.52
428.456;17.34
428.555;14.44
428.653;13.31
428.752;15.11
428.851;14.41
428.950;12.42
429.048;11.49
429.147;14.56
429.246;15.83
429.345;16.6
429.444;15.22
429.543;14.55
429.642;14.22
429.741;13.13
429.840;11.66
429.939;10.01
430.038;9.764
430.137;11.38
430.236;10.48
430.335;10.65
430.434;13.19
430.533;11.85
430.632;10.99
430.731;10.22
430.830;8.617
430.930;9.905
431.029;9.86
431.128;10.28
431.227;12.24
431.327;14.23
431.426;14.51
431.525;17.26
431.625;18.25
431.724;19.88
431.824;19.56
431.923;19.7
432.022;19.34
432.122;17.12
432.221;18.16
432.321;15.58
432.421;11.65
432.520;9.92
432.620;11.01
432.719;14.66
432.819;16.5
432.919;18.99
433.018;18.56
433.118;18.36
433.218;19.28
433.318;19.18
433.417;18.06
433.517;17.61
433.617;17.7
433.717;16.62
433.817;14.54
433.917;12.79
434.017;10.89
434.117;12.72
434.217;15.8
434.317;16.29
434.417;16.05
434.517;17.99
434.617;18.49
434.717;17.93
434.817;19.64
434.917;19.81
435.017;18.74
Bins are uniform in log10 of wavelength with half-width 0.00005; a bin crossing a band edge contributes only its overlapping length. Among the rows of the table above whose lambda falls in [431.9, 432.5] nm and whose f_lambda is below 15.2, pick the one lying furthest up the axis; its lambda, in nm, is 432.421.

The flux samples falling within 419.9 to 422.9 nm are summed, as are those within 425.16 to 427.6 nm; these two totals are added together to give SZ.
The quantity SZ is 876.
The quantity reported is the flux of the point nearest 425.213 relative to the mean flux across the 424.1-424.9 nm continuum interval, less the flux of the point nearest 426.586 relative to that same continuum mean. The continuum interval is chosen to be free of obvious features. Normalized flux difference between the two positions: 0.11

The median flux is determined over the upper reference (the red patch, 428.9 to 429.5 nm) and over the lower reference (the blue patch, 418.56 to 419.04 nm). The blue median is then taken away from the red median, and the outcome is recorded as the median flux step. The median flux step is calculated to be -1.9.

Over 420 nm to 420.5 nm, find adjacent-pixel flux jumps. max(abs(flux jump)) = 2.4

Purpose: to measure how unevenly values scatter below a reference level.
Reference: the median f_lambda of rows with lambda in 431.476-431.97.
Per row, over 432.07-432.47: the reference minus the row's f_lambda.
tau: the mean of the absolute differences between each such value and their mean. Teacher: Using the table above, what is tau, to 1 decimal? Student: 2.0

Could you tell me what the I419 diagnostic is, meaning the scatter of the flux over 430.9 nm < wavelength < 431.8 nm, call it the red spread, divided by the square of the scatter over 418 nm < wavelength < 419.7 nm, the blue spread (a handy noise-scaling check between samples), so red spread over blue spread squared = 1.64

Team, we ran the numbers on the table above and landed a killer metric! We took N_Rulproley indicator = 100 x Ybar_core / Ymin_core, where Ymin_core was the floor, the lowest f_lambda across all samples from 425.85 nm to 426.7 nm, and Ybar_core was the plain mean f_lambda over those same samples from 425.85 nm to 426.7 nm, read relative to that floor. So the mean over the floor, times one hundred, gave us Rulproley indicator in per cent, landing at 121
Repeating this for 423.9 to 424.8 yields 109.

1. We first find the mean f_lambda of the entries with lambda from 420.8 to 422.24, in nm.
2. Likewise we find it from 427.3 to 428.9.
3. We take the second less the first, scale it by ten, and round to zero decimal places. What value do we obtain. -21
